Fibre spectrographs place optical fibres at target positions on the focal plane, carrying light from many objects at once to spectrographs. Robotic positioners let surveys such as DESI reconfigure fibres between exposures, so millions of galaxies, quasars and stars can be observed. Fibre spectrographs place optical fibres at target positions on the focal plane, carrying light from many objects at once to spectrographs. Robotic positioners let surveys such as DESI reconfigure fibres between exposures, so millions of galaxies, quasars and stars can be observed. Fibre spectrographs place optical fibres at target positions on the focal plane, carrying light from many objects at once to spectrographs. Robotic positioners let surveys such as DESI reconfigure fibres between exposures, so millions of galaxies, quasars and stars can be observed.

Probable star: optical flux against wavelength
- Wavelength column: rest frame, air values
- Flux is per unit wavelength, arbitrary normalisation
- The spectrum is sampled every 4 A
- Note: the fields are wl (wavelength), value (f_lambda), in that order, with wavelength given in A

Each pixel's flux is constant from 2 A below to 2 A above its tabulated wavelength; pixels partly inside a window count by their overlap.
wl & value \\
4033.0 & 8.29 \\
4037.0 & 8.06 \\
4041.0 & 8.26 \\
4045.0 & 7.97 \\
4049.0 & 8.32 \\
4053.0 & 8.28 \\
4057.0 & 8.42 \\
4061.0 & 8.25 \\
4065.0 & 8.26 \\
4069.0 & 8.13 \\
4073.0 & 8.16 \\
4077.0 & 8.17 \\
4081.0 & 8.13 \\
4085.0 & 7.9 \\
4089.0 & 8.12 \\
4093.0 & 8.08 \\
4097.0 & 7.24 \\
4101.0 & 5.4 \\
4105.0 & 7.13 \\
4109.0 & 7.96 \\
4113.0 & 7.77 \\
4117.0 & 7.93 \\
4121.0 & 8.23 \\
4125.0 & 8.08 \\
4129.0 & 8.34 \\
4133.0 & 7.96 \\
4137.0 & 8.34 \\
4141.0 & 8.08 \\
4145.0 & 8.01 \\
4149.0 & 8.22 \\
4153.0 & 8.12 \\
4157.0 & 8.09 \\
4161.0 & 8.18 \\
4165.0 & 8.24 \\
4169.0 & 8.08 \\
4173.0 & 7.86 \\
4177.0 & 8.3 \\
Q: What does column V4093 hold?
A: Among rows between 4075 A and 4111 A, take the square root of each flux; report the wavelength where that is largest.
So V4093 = 4077.0 A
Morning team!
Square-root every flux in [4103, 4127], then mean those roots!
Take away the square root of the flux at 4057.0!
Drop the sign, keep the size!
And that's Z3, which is 0.10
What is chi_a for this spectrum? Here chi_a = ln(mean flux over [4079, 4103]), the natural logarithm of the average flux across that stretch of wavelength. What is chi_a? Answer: 2.01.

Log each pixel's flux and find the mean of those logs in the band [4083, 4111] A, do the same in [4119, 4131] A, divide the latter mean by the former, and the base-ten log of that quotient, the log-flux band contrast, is 0.024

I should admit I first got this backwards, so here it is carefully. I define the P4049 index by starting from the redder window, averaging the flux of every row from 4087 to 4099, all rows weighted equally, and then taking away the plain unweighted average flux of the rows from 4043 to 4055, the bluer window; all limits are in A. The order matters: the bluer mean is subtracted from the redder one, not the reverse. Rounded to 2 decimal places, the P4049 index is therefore -0.38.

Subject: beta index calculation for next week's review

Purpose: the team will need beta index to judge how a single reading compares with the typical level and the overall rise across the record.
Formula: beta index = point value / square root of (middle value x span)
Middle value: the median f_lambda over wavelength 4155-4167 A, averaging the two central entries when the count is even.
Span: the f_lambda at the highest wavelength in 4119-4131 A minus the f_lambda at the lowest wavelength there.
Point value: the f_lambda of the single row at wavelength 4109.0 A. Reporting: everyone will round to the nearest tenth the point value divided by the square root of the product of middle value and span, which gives 8.4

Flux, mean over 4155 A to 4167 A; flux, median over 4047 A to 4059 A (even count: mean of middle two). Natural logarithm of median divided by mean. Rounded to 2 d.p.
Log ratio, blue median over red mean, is 0.02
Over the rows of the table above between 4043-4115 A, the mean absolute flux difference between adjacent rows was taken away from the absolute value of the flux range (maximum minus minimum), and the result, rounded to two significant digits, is 2.6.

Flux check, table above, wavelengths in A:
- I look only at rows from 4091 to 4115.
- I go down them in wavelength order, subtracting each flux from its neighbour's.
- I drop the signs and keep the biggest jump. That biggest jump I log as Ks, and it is 1.84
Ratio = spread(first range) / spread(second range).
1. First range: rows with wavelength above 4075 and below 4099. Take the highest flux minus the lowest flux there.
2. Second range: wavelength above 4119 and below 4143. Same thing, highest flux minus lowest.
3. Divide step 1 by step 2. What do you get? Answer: 2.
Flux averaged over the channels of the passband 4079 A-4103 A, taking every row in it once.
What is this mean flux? 7.48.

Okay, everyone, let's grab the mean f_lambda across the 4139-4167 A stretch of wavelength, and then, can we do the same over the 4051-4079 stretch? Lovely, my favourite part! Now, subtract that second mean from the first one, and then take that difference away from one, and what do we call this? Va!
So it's 1.1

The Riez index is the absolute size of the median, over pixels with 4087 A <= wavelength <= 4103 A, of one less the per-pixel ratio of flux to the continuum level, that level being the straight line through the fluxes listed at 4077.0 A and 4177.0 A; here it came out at 0.065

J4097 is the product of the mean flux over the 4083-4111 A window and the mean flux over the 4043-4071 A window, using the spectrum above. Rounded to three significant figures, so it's 61.0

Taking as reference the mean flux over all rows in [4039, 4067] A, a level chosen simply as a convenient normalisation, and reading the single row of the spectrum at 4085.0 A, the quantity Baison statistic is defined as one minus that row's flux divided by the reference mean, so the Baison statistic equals 0.043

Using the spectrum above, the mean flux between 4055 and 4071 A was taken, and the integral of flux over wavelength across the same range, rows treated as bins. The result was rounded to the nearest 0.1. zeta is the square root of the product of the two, 33.1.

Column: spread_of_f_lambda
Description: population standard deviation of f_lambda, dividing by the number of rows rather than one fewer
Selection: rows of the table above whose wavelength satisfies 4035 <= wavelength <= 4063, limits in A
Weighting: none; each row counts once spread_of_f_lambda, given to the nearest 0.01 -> 0.14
